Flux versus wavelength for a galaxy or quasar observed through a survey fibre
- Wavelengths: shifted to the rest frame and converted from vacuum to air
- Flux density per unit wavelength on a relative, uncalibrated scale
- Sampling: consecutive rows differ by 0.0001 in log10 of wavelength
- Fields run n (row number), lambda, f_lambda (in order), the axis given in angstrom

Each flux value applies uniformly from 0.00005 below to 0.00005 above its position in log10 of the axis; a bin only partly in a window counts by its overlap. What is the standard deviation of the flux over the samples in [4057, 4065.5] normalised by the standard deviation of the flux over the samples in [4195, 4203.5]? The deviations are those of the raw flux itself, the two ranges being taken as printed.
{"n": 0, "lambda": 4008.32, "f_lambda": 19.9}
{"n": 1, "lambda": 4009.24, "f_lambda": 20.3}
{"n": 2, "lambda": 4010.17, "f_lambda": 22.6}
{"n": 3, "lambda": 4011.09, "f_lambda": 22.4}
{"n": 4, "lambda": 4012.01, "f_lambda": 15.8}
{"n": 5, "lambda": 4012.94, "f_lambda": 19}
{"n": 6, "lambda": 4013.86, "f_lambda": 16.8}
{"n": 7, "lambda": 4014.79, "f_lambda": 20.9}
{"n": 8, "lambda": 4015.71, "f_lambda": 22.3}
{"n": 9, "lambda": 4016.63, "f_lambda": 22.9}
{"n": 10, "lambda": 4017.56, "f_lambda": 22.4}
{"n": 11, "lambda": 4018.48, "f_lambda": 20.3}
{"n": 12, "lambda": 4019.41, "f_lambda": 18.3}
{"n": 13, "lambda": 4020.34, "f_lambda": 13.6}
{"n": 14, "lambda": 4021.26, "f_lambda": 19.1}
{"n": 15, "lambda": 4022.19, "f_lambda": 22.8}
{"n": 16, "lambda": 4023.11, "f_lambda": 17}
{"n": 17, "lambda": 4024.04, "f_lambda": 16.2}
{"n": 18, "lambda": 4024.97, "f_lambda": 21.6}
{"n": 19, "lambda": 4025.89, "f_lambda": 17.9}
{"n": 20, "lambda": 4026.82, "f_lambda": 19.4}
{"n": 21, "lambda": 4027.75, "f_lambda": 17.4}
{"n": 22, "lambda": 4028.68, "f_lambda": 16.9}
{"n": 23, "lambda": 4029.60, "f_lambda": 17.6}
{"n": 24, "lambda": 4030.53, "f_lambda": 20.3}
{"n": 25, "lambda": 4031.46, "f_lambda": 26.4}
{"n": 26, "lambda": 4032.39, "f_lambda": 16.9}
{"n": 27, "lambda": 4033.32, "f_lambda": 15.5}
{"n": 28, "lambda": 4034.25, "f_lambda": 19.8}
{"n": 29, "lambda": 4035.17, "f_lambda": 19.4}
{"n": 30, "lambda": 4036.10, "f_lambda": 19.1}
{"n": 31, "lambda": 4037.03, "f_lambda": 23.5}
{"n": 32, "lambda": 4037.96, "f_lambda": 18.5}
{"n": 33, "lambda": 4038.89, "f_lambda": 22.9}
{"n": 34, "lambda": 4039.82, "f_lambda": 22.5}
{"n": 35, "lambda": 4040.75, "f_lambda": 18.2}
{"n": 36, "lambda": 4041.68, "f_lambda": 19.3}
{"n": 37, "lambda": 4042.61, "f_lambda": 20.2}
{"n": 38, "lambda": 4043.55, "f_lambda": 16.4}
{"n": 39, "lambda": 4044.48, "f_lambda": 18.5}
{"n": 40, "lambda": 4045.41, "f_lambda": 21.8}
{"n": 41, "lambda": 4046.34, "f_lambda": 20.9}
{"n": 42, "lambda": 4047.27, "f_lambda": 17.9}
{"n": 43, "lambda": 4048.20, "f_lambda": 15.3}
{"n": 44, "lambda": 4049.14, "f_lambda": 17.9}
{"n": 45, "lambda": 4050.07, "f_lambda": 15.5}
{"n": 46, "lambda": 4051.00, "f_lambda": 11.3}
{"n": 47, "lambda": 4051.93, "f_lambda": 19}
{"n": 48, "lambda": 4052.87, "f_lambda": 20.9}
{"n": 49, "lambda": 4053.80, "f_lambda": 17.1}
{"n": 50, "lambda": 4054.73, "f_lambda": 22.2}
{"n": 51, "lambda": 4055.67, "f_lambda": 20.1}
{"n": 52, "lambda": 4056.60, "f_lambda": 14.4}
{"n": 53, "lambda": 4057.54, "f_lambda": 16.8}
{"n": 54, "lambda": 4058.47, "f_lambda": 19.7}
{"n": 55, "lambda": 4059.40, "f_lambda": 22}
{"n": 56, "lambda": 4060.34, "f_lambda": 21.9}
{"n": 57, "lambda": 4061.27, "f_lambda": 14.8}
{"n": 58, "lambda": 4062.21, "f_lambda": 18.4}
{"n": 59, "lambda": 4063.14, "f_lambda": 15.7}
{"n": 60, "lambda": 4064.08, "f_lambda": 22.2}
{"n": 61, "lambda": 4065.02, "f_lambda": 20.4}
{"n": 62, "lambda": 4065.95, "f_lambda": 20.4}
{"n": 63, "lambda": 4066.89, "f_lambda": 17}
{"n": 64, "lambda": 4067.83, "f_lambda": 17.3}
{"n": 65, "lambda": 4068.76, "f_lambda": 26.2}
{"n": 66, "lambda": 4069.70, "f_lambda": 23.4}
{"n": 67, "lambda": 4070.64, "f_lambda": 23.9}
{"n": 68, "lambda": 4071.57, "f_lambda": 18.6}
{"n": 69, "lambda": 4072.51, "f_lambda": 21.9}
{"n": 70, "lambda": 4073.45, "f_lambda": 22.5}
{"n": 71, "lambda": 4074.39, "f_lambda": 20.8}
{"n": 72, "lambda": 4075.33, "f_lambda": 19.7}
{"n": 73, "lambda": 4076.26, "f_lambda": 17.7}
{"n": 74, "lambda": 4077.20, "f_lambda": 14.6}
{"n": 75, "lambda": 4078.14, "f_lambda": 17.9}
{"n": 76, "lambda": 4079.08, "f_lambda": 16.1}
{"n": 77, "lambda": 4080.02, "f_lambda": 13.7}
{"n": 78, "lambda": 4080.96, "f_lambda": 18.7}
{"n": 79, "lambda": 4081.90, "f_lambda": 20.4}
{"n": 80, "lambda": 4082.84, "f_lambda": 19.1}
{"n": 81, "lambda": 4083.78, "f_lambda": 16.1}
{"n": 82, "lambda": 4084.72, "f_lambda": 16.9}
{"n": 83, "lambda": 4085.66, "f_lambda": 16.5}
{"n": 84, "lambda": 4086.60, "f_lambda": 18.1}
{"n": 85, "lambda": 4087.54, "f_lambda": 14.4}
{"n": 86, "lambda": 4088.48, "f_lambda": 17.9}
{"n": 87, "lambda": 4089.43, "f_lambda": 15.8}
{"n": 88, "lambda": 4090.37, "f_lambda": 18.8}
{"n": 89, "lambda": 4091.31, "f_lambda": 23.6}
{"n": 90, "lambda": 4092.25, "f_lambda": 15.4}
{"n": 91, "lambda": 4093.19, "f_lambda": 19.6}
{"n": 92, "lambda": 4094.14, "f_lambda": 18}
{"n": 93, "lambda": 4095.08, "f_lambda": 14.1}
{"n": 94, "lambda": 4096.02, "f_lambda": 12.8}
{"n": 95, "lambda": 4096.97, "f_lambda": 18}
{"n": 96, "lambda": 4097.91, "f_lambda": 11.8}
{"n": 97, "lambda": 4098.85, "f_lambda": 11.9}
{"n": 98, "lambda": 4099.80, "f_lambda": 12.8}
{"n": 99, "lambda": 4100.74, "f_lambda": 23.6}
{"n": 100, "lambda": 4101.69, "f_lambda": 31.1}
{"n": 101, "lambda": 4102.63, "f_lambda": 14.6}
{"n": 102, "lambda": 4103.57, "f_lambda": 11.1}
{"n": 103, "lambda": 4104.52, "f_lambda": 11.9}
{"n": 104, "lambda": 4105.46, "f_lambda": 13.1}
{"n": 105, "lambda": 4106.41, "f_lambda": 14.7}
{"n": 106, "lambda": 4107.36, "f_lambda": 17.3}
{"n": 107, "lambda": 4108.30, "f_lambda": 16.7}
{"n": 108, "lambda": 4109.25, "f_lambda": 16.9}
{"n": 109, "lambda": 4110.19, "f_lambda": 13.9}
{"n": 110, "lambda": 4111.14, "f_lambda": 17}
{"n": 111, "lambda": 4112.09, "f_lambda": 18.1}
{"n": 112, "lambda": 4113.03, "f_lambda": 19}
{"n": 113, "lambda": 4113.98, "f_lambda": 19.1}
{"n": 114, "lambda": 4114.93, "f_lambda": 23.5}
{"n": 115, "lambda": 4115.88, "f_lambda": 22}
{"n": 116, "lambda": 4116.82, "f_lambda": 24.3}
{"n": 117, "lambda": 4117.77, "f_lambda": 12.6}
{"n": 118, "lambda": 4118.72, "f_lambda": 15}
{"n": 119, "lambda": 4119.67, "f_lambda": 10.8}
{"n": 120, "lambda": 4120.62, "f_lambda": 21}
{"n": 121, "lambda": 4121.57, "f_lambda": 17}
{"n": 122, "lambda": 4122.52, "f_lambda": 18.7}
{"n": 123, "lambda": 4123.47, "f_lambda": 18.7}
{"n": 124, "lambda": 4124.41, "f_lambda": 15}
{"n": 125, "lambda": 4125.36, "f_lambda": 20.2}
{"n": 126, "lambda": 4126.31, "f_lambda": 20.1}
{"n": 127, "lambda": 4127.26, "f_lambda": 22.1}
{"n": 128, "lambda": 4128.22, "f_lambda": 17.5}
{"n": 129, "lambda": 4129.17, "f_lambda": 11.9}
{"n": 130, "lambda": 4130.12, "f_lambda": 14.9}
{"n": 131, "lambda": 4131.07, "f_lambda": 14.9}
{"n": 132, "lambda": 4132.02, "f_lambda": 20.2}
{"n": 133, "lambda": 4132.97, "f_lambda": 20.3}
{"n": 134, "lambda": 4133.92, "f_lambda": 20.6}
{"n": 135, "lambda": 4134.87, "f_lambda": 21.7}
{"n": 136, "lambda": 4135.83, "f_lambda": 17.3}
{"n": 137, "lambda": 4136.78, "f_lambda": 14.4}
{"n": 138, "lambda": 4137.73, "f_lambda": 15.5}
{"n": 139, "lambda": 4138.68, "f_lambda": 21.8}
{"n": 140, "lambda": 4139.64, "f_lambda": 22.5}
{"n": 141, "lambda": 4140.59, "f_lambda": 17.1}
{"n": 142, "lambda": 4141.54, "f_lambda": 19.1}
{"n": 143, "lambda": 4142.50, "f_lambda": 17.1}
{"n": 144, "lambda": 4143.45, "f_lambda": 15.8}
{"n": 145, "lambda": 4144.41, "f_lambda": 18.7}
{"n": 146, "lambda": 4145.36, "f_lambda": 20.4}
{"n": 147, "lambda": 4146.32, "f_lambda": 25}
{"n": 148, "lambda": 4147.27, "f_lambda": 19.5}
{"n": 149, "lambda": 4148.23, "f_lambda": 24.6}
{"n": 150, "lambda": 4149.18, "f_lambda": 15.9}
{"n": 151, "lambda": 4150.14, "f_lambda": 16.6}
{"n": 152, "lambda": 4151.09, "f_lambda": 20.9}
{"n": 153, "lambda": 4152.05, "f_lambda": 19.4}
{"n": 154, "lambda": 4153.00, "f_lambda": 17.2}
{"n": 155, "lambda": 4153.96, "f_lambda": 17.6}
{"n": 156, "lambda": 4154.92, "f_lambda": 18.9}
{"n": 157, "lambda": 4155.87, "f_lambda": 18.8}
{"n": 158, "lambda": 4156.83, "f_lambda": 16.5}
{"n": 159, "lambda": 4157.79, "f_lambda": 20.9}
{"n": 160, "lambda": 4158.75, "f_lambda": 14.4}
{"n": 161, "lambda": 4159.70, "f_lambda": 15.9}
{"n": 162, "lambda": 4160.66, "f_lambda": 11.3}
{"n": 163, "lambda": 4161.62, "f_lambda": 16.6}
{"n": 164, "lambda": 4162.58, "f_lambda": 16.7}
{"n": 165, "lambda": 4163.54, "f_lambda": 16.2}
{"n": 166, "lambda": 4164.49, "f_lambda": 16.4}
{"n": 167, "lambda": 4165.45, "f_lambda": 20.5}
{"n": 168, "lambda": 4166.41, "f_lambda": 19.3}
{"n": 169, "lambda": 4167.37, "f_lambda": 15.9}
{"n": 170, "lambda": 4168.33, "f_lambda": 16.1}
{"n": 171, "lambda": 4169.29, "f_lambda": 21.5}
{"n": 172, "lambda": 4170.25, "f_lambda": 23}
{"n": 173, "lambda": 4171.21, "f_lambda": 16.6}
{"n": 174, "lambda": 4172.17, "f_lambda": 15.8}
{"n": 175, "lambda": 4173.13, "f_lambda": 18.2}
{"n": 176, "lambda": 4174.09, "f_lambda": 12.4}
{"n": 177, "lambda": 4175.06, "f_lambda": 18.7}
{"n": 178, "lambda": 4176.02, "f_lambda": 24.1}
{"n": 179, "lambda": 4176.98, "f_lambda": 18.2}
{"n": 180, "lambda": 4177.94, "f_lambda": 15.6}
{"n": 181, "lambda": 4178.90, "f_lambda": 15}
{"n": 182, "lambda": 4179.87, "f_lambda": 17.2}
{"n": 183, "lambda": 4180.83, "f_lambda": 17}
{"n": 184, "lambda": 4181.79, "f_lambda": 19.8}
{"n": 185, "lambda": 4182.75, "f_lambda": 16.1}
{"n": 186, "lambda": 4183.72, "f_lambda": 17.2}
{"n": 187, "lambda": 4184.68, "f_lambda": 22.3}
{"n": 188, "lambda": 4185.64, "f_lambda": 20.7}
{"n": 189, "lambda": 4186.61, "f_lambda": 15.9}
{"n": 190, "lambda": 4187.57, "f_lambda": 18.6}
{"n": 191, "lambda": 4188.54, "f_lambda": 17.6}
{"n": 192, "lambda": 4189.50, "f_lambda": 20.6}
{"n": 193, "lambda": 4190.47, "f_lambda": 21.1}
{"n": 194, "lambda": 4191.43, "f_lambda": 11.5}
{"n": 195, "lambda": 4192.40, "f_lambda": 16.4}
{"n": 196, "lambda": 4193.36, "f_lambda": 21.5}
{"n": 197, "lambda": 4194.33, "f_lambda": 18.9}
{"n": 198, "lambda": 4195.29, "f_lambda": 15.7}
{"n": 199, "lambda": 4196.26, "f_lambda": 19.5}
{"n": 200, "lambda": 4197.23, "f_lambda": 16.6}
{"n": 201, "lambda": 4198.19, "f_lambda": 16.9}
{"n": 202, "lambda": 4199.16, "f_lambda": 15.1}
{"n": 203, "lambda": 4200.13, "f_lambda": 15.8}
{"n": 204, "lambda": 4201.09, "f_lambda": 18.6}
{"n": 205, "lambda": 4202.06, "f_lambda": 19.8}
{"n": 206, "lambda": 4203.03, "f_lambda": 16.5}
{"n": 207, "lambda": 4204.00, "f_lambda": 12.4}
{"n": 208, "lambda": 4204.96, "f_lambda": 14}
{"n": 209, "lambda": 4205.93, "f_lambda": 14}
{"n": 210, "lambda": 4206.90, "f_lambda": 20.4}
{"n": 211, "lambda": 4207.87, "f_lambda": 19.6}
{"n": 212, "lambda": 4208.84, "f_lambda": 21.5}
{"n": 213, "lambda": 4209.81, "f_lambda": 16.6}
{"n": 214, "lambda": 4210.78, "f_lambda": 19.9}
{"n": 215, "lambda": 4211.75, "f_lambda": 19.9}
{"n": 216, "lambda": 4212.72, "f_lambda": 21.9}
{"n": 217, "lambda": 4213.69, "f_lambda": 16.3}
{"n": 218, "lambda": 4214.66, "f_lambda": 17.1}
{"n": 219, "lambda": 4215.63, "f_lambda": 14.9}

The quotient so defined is 1.64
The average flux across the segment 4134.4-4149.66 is 19.1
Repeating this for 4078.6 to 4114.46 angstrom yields 16.8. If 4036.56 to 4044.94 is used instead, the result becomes 20.0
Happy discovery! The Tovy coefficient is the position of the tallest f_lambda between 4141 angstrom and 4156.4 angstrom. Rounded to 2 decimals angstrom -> 4146.32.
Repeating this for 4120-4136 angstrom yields 4127.26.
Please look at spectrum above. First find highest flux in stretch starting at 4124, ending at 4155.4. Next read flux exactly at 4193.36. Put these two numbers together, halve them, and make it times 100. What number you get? 2325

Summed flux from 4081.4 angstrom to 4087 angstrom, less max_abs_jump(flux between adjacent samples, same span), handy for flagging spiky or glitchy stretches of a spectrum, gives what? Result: 104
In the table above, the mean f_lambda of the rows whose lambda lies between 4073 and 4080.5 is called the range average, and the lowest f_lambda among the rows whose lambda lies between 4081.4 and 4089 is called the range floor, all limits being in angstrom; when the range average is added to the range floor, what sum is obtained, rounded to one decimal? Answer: 32.3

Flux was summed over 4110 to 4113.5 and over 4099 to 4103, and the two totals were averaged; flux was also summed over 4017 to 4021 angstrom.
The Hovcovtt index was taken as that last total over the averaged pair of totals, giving 0.99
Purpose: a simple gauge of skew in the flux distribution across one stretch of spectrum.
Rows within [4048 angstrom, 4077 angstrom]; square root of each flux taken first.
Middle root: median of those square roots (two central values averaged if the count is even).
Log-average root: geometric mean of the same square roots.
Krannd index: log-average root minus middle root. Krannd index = -0.09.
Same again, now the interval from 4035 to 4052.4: -0.05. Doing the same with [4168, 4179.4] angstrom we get 0.03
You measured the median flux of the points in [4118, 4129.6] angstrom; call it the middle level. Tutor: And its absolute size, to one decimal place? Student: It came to 18.1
